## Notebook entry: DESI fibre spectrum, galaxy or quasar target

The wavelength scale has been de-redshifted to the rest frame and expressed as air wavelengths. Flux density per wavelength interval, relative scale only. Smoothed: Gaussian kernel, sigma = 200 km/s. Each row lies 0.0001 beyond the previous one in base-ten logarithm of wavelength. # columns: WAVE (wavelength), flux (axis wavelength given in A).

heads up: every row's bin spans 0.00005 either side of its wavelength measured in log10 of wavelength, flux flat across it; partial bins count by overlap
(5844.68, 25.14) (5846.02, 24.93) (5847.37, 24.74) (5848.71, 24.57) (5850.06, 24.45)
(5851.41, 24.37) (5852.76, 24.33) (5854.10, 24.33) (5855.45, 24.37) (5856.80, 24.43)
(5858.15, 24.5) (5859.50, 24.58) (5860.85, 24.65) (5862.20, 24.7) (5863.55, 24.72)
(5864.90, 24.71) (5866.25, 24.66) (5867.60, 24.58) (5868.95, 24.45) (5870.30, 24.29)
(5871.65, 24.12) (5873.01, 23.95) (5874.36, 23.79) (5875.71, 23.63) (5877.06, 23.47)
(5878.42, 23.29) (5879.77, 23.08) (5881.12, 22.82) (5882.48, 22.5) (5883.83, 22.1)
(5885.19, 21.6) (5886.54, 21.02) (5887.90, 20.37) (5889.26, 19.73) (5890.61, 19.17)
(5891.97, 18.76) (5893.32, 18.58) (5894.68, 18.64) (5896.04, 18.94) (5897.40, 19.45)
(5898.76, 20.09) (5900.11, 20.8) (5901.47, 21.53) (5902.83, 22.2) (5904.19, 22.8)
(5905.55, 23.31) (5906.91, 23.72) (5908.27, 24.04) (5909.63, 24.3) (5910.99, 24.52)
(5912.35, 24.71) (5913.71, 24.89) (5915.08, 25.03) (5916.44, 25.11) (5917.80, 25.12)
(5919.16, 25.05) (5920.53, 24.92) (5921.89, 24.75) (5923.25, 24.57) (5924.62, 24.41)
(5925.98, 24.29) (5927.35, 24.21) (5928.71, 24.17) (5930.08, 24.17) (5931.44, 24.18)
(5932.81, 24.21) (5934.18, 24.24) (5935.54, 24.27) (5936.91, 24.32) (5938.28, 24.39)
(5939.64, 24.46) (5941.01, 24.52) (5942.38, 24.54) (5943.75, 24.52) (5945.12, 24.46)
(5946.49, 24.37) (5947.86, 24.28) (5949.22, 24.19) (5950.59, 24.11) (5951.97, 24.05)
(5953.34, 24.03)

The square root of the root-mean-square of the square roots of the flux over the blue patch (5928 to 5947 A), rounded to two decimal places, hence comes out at 2.22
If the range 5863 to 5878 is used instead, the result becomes 2.22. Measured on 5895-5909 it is 2.16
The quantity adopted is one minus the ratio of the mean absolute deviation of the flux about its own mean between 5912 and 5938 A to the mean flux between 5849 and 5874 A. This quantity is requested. 0.987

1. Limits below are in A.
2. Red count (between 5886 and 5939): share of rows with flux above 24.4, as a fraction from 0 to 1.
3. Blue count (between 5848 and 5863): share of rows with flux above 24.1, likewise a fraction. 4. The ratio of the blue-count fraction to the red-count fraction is 3.5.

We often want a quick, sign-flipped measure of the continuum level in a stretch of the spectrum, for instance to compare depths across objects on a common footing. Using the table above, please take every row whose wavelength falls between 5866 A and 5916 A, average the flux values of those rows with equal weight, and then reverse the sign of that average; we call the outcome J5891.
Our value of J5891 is -22.4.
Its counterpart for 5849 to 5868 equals -24.5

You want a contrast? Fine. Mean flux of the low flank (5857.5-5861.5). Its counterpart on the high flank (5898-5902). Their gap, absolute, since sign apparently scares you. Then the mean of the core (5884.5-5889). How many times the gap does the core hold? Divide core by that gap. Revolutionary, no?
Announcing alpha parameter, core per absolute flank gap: 6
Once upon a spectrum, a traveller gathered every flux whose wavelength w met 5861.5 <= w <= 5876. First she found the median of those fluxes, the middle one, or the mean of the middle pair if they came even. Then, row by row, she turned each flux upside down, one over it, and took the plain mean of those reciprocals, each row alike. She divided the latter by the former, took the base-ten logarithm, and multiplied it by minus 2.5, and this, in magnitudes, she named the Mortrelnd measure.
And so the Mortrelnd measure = 6.94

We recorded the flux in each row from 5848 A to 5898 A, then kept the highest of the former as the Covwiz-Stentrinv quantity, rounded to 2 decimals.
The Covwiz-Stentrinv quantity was 24.72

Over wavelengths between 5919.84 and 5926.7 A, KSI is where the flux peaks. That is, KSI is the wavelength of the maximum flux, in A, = 5920.53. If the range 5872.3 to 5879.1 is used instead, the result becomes 5873.01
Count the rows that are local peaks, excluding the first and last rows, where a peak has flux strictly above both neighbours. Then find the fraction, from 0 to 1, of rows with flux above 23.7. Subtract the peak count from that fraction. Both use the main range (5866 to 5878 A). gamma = 0.78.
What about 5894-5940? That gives -0.26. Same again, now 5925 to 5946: 0.00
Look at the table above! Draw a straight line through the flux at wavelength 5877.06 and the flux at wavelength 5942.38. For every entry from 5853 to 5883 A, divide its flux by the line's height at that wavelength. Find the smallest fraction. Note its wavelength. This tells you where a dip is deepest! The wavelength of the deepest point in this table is 5882.48 A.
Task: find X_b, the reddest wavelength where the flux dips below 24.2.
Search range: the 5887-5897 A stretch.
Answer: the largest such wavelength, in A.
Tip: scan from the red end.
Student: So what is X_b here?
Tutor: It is 5896.04 A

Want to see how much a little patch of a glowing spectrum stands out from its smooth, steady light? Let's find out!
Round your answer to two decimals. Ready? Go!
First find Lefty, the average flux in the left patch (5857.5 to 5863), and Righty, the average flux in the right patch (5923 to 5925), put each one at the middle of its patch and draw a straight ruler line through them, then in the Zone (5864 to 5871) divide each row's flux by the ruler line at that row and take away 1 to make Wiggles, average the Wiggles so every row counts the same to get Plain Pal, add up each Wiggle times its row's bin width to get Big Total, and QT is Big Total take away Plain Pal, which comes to -0.01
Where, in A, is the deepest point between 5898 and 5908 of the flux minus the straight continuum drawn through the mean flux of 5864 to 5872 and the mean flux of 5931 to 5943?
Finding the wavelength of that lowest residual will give 5898.76 A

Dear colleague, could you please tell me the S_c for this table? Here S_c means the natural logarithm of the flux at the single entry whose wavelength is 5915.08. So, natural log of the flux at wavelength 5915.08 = 3.220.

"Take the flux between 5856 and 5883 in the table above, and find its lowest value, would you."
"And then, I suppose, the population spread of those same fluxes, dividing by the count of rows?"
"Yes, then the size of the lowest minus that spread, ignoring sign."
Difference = 22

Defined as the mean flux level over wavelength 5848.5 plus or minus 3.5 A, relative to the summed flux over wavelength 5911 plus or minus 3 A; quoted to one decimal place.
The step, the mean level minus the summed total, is -97.8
